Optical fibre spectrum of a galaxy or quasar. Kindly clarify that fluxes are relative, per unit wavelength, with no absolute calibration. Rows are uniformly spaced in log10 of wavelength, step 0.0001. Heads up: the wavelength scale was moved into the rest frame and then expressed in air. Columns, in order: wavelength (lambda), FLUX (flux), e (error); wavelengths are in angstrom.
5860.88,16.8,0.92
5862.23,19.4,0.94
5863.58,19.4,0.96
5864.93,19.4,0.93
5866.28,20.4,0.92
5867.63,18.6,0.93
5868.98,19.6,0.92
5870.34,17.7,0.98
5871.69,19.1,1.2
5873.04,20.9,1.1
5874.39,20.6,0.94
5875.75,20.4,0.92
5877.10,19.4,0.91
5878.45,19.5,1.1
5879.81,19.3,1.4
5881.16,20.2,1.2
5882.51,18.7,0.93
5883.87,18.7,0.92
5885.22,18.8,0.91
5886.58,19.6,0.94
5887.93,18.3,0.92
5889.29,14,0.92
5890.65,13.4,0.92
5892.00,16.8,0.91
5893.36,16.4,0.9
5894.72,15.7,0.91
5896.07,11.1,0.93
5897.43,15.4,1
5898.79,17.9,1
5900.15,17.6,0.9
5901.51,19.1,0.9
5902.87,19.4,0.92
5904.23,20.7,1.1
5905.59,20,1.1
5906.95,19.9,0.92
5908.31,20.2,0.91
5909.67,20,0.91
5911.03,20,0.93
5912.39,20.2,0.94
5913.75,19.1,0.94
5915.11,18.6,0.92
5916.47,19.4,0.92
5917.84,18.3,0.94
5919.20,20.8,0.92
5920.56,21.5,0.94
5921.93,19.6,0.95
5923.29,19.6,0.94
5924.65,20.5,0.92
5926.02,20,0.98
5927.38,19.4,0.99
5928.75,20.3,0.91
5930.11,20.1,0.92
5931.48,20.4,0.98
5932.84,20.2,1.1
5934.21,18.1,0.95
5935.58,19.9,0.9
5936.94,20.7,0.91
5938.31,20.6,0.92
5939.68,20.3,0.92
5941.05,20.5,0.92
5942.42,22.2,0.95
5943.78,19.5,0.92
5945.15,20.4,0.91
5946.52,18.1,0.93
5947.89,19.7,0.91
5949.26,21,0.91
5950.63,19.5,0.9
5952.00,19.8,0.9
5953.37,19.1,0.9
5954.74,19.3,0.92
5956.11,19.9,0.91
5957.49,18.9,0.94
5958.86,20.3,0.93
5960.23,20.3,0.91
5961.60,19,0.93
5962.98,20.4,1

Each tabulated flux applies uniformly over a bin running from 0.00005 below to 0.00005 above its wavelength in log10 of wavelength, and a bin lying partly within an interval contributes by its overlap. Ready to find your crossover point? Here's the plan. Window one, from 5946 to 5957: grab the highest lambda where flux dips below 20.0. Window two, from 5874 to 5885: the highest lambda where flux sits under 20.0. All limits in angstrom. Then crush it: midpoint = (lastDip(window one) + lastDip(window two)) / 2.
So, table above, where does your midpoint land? 5920.0 angstrom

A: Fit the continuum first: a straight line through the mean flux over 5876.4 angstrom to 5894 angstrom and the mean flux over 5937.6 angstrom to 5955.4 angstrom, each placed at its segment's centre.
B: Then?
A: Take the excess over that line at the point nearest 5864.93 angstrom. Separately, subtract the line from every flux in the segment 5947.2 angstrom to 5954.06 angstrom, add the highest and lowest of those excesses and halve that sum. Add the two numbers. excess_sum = 2.0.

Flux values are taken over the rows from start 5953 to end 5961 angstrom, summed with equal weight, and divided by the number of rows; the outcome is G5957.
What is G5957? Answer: 19.6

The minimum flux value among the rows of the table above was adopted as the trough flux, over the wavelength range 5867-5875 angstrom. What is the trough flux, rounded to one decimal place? 17.7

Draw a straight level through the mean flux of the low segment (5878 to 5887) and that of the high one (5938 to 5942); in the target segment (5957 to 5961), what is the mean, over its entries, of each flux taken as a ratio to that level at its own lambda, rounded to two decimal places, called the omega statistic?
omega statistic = 0.95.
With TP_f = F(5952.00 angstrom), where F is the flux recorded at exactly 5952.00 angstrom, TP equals 19.8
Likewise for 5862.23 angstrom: 19.4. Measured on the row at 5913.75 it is 19.1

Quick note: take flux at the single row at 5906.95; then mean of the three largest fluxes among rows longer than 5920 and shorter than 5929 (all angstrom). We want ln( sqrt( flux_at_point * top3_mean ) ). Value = 3.01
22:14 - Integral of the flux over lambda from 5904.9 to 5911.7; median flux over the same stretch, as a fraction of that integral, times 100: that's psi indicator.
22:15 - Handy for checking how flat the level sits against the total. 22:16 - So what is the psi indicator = 14.7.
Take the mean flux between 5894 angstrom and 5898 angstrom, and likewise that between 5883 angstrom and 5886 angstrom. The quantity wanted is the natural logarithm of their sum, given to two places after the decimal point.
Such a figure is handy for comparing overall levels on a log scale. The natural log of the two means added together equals 3.49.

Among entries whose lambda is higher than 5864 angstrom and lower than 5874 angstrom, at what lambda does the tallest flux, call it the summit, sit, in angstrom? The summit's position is 5873.04 angstrom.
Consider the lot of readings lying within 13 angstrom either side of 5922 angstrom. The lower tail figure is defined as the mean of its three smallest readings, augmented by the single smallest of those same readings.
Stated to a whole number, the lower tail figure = 36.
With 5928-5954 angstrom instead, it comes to 37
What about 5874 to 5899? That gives 24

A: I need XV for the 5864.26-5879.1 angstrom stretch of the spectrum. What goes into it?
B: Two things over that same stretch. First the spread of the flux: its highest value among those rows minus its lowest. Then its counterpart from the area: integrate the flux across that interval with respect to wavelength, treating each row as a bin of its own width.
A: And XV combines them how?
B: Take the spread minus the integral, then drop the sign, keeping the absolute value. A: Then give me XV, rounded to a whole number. 288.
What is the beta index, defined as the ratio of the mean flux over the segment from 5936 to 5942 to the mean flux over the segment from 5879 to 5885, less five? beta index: -3.93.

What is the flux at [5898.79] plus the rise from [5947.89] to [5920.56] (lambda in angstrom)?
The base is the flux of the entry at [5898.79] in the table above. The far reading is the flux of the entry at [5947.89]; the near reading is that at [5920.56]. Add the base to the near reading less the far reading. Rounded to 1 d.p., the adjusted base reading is 19.7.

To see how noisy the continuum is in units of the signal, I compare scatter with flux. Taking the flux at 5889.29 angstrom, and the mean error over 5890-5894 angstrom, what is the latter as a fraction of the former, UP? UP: 0.065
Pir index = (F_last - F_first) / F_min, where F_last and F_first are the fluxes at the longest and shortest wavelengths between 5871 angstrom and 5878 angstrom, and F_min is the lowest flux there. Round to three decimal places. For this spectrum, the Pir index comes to 0.016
